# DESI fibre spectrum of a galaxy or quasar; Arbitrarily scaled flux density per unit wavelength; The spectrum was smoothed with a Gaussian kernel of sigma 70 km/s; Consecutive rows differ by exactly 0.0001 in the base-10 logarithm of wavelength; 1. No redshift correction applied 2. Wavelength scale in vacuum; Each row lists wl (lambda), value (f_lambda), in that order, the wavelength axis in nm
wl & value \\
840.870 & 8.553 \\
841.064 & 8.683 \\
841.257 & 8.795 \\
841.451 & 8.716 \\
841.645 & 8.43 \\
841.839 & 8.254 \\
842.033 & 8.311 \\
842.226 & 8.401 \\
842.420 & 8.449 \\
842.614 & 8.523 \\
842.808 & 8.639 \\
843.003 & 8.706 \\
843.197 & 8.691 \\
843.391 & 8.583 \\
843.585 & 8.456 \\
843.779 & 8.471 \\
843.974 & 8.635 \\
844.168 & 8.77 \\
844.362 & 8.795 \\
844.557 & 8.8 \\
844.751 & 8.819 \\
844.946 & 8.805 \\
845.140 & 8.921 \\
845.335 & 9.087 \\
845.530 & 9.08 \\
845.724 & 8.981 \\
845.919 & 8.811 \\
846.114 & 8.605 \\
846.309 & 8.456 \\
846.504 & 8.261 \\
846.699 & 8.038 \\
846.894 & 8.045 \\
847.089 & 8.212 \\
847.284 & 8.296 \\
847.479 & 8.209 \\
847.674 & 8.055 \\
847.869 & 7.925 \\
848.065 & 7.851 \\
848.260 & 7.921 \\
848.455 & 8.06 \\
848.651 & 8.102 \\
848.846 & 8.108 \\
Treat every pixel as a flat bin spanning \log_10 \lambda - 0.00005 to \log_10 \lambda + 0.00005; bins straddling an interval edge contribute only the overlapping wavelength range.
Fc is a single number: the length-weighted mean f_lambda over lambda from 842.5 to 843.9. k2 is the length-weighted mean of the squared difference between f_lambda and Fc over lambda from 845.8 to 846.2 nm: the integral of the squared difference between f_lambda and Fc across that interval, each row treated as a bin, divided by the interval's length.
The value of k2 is 0.04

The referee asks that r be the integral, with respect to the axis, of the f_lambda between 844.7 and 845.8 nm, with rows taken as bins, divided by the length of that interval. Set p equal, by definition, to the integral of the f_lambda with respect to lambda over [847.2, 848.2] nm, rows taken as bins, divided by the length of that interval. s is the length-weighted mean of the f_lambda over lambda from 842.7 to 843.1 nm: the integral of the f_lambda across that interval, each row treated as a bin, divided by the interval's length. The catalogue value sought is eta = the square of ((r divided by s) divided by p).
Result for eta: 0.0165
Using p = 8.1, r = 9.0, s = 8.65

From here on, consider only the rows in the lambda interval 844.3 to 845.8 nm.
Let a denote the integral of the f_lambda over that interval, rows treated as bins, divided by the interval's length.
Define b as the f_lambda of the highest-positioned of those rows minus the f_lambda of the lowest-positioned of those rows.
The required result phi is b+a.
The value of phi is 9.1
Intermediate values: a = 8.91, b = 0.19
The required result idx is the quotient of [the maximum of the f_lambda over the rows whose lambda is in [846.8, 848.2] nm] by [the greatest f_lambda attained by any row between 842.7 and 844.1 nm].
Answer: 0.95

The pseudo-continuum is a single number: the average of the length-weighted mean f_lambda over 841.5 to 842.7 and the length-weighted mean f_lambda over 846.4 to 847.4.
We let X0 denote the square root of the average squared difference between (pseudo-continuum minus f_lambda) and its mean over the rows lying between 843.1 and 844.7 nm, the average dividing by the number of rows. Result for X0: 0.129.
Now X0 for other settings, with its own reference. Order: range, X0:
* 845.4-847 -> 0.378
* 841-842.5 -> 0.187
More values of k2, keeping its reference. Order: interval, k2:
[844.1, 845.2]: 0.06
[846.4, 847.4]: 0.17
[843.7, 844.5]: 0.03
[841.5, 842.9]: 0.04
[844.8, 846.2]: 0.13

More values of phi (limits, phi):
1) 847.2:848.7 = 7.9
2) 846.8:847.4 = 8.4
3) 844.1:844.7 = 8.8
